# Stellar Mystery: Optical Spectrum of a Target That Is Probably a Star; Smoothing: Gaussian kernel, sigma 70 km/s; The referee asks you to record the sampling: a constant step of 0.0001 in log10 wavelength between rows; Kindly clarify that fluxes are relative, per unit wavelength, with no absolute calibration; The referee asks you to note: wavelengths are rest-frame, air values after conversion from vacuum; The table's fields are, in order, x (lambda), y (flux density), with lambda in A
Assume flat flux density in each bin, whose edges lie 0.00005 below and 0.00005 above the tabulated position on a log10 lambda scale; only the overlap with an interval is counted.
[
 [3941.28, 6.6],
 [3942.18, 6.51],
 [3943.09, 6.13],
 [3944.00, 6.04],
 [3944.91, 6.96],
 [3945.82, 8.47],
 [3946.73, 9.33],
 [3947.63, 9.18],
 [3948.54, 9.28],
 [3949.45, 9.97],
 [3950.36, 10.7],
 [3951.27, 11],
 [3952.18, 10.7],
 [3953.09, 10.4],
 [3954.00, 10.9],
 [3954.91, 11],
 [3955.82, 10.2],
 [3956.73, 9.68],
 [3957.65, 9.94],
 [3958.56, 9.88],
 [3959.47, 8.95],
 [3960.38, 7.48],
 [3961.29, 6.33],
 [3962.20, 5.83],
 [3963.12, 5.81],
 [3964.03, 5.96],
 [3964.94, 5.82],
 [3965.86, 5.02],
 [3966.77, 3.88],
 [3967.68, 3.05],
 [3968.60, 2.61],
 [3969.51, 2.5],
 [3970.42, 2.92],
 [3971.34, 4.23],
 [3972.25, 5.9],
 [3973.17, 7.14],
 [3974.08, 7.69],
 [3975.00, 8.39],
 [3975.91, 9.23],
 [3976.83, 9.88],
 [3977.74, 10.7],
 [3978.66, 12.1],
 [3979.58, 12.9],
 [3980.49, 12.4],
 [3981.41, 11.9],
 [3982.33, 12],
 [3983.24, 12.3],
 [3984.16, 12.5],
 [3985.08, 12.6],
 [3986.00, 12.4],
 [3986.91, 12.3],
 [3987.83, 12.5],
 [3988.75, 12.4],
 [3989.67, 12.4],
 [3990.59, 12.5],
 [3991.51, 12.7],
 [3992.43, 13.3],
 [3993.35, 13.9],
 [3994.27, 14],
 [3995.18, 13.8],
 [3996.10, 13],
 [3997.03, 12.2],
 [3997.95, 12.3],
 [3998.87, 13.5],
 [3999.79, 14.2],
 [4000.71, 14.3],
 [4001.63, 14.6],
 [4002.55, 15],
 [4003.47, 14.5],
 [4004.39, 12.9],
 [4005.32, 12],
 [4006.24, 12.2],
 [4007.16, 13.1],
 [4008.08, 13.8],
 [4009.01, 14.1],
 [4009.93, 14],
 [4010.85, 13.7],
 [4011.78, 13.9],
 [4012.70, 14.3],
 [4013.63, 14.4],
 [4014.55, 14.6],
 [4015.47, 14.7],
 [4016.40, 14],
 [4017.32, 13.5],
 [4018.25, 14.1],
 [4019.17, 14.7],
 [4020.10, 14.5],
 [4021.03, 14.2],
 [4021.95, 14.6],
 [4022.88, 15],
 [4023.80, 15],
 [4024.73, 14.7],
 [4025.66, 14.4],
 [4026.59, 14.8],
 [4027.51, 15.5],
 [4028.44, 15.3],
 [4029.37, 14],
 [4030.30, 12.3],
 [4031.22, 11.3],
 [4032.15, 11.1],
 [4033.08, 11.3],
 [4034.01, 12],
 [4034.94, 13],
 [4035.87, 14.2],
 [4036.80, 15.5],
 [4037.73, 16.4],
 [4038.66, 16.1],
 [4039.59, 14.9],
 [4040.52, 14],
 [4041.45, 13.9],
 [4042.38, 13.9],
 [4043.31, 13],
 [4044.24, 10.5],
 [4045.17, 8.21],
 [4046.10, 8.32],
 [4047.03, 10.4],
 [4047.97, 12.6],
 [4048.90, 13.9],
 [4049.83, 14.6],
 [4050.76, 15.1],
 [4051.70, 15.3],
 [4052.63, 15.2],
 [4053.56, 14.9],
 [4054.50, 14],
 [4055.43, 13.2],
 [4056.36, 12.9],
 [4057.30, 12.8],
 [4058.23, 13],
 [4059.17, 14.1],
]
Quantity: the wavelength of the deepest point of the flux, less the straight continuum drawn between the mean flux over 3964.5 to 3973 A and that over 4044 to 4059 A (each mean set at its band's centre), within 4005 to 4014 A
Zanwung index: 4005.32 A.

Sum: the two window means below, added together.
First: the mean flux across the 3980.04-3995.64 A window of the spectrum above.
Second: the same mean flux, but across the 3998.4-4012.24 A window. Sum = 26.4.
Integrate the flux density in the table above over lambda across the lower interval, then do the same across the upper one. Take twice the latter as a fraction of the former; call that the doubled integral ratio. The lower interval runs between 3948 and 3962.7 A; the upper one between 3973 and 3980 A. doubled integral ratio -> 1.0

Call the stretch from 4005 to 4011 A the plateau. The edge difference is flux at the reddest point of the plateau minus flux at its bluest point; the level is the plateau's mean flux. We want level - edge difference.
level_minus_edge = 12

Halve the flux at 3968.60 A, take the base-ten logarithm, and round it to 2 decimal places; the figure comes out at 0.12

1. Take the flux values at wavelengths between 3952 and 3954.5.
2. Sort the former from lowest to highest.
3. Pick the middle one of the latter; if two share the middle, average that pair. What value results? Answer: 10.7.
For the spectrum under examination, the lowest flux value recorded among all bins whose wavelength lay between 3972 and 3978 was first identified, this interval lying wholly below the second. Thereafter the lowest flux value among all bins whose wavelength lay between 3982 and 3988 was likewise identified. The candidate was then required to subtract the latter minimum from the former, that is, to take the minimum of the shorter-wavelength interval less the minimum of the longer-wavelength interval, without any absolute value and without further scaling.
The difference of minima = -6.1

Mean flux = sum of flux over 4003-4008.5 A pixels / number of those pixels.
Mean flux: 13.1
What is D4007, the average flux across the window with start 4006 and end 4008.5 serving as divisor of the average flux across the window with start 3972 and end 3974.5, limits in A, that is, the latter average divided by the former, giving 0.53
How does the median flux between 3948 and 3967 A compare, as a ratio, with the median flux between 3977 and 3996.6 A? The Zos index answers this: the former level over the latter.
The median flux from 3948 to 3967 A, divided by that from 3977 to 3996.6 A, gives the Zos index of 0.77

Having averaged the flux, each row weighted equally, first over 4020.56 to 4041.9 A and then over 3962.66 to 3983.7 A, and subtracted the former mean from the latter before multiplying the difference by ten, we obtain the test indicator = -65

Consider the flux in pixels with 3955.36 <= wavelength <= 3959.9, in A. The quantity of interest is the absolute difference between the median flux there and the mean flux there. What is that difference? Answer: 0.15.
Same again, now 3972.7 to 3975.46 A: 0.05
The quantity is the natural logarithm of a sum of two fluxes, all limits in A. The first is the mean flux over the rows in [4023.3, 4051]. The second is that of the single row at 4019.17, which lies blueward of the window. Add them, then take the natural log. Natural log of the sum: 3.33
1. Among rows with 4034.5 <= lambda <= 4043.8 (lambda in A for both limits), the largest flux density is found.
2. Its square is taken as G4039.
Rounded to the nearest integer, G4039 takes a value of 269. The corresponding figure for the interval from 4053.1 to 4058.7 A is 222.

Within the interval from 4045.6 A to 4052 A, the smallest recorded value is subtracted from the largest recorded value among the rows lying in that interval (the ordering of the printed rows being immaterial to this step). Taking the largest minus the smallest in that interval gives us 7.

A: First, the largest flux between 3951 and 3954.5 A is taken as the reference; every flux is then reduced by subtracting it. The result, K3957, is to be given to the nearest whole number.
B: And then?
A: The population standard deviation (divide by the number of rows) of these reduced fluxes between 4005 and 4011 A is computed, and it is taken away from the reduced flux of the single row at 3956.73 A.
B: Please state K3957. -2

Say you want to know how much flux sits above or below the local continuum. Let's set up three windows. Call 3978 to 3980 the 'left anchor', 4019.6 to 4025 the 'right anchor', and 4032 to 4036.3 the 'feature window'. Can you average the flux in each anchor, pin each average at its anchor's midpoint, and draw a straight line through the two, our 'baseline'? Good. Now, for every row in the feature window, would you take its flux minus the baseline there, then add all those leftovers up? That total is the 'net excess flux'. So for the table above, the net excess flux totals -15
